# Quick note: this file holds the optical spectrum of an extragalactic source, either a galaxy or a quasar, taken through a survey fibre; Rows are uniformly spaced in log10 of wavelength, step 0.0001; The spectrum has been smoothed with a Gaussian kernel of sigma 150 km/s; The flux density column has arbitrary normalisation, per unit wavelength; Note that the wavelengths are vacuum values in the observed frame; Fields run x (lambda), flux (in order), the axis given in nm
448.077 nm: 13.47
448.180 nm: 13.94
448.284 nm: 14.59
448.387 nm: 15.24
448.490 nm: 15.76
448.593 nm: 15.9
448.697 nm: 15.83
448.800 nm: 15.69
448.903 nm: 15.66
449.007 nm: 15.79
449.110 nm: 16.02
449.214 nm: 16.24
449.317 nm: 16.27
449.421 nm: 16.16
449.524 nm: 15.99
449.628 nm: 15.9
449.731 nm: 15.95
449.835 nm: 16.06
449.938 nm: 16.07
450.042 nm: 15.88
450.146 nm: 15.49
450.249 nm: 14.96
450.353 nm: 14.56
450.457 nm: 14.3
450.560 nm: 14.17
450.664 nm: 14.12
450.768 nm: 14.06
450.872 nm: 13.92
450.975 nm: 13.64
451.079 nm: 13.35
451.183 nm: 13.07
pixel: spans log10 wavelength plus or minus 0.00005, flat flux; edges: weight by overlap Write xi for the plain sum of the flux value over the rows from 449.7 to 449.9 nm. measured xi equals 32.0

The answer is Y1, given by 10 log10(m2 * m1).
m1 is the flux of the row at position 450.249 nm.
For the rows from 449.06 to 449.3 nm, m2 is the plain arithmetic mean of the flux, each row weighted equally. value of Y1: 23.8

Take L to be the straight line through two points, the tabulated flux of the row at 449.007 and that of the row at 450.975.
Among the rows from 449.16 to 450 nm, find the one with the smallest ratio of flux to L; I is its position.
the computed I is 449.214 nm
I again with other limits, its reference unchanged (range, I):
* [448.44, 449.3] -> 448.490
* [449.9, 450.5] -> 450.457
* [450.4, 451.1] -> 451.079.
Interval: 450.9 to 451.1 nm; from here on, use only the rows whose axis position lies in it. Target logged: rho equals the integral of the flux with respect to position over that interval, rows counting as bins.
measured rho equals 2.7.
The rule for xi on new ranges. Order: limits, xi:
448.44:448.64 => 31.7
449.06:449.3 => 32.3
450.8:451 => 27.6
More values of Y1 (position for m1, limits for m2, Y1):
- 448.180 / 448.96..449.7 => 23.5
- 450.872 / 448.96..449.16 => 23.5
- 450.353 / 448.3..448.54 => 23.5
